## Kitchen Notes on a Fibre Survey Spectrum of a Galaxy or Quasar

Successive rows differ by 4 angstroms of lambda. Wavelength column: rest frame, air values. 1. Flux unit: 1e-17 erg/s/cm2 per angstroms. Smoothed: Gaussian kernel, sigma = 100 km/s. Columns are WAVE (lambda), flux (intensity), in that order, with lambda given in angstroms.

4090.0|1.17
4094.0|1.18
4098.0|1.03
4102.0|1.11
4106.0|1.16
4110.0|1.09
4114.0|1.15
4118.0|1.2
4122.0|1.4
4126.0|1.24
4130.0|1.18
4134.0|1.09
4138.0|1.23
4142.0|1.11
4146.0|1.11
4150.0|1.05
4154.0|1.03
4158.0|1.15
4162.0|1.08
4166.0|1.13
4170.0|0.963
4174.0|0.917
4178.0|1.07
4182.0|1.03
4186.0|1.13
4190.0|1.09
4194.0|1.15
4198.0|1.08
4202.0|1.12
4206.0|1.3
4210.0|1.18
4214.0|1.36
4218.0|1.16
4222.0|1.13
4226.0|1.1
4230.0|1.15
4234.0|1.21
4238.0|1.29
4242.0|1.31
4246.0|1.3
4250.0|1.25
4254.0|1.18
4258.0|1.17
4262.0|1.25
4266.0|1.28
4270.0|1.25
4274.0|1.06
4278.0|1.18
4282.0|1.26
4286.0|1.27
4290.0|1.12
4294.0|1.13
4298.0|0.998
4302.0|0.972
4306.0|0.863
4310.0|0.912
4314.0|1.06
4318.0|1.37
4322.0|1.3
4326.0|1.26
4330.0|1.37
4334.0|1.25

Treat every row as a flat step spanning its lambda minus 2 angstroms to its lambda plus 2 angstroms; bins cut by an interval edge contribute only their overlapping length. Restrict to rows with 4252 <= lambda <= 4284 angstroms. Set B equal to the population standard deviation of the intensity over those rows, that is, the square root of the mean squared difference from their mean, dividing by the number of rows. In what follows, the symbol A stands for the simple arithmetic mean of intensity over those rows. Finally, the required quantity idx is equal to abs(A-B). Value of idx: 1.14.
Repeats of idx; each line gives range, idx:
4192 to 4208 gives 1.08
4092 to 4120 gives 1.08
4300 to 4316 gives 0.88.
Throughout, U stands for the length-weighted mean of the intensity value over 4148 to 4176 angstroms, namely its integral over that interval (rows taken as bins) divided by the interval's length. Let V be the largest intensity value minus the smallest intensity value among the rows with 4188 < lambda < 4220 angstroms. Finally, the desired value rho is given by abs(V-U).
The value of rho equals 0.77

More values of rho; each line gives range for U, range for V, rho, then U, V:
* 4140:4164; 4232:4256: 0.96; 1.09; 0.13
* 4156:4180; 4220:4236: 0.94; 1.05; 0.11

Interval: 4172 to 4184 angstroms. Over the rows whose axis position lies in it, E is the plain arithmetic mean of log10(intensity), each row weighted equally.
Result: 0.002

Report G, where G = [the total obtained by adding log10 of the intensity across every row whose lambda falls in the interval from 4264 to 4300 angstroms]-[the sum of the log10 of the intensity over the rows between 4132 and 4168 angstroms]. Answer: 0.2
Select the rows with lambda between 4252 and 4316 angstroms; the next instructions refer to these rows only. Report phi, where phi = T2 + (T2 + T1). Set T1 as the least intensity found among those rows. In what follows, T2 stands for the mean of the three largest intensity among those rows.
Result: 3.4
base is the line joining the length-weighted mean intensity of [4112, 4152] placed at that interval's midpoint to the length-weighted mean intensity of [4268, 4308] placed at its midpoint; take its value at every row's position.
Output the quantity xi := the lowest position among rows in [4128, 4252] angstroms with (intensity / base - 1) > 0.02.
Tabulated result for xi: 4138.0 angstroms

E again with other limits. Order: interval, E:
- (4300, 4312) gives -0.039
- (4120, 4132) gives 0.104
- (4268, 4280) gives 0.065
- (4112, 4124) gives 0.095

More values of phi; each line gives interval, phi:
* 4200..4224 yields 3.7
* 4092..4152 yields 3.6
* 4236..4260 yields 3.8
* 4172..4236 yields 3.5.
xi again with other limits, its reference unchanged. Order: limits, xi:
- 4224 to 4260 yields 4234.0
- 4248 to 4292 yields 4250.0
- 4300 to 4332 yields 4318.0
